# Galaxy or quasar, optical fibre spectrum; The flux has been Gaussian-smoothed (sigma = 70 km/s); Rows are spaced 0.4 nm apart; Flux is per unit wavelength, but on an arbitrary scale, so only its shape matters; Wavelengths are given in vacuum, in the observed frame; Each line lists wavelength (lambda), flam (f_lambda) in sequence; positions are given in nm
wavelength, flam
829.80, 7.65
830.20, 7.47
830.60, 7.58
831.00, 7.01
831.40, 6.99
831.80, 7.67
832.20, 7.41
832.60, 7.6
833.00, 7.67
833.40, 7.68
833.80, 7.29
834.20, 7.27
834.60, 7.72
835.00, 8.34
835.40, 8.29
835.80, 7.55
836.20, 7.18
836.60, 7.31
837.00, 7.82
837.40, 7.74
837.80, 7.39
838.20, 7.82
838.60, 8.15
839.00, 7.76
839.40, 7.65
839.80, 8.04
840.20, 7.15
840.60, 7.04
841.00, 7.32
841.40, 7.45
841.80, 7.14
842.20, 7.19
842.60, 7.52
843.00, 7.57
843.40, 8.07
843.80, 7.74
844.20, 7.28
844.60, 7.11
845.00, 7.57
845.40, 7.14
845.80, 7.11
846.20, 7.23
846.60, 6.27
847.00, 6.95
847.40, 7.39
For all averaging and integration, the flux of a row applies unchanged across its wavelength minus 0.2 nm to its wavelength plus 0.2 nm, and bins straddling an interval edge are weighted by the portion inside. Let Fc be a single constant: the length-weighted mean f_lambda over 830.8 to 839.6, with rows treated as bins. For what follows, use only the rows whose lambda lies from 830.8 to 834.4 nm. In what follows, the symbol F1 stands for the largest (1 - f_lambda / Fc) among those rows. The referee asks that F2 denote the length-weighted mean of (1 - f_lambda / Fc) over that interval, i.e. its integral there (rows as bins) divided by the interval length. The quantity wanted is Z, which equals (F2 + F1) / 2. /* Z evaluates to 0.054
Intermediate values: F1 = 0.081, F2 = 0.027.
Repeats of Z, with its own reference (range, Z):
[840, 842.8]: 0.060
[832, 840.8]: 0.035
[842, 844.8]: 0.040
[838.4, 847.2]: 0.102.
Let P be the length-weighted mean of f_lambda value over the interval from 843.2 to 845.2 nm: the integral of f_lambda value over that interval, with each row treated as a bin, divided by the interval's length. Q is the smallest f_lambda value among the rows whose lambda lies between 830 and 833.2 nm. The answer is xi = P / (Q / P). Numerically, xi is 8.2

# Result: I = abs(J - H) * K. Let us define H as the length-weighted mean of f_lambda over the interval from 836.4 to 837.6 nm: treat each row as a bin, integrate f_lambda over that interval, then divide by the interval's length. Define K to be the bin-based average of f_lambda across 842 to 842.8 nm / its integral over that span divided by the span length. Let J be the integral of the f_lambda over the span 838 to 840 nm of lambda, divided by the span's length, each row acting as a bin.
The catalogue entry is 1.9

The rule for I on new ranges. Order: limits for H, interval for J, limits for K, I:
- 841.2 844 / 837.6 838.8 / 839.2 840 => 2.0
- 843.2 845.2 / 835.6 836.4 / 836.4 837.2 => 1.4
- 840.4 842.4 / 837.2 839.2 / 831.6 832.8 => 4.1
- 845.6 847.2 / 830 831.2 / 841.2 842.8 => 3.4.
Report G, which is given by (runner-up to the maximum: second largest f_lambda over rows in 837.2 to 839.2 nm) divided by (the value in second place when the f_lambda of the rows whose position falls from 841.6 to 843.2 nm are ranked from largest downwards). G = 1.04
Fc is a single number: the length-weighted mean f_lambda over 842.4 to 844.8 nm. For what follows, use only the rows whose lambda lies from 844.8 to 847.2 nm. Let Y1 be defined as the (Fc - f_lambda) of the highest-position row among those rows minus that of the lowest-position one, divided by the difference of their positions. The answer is 0.31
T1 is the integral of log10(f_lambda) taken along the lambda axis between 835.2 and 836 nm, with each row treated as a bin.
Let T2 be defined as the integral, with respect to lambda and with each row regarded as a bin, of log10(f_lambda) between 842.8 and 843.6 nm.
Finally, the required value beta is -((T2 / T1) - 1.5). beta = 0.506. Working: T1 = 0.719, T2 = 0.714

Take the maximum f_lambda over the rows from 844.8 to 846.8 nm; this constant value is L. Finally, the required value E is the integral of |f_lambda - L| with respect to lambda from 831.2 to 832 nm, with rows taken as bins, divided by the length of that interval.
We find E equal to 0.34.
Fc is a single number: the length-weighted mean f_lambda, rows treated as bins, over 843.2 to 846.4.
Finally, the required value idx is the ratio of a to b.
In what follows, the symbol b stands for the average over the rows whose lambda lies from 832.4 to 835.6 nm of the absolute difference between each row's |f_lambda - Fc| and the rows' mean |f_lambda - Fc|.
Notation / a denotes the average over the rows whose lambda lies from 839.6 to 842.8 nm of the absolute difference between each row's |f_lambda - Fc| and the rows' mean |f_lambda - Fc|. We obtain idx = 0.51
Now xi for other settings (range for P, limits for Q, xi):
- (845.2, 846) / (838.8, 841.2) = 7.2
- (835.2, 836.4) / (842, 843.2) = 8.2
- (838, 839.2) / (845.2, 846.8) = 10.0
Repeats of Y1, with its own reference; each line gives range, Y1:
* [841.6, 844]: -0.30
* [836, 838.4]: -0.32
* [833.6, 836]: -0.13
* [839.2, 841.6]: 0.10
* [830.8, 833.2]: -0.33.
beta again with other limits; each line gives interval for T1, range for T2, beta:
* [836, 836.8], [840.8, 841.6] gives 0.490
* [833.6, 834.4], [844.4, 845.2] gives 0.496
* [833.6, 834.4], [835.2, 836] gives 0.458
